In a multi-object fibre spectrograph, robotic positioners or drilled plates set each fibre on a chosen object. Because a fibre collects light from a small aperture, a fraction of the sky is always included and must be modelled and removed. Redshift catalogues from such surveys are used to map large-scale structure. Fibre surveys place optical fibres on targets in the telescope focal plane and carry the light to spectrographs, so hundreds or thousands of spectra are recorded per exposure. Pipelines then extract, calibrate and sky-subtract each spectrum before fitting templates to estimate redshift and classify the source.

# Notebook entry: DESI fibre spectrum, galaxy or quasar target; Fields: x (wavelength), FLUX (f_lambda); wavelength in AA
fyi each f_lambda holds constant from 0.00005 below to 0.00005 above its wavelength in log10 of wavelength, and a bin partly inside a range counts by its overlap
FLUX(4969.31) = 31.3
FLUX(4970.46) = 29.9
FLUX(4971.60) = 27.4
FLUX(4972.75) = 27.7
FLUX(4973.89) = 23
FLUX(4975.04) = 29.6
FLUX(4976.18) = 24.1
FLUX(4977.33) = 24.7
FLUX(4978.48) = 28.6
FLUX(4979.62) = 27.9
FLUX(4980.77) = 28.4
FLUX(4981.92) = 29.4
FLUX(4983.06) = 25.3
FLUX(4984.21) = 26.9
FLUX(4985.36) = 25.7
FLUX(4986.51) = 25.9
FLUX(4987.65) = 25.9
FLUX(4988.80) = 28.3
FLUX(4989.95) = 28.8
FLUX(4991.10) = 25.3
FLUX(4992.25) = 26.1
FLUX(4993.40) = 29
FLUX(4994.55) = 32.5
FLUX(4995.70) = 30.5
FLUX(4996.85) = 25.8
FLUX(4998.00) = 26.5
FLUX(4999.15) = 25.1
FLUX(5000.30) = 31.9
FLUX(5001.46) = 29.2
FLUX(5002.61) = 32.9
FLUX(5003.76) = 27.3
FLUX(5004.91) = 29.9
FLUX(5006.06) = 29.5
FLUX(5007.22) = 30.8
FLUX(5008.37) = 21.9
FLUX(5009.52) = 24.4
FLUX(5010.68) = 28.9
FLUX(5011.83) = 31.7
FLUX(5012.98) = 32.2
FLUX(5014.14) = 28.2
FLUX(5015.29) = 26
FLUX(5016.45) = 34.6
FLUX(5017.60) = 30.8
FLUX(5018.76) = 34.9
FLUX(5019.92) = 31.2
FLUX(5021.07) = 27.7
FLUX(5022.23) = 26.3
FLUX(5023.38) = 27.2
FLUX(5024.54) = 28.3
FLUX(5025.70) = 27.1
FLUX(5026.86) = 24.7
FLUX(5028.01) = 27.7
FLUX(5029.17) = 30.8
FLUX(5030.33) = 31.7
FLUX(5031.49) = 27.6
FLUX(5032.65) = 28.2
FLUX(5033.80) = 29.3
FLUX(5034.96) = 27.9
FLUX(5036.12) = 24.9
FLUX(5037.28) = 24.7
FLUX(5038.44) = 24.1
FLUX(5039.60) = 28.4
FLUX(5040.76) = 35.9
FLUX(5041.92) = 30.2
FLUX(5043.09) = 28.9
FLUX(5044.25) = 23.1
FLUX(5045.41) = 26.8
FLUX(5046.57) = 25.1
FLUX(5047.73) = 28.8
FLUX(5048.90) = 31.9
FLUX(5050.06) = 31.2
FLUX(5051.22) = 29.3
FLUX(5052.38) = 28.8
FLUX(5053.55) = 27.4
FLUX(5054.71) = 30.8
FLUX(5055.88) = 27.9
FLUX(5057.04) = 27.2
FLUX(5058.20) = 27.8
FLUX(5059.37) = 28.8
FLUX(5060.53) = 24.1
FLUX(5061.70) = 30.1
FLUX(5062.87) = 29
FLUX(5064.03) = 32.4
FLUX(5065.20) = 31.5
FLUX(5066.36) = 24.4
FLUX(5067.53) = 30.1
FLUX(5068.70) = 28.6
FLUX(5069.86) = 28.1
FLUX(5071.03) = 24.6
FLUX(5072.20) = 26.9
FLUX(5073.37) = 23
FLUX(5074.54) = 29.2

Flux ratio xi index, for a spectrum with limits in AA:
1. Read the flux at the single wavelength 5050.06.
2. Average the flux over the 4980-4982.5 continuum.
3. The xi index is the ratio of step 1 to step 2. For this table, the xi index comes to 1.08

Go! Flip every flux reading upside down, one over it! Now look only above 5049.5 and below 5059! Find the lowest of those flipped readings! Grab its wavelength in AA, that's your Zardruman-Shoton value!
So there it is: 5050.06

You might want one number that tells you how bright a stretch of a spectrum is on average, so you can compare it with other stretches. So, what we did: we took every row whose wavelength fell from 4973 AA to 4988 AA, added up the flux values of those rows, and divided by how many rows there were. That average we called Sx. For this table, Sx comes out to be 26.6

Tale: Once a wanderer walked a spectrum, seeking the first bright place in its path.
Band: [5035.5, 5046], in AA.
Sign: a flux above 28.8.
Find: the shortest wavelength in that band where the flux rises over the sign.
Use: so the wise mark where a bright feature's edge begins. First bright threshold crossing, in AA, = 5040.76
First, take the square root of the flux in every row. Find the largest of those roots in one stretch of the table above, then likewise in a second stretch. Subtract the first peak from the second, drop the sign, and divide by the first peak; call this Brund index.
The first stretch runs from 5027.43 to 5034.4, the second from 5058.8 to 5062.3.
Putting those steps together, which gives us 0.026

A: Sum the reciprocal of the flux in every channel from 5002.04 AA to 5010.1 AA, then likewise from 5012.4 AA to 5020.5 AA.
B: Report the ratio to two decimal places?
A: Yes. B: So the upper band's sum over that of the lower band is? 0.90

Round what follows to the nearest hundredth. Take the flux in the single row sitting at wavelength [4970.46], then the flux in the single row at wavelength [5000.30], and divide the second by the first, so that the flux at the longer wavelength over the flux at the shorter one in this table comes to 1.07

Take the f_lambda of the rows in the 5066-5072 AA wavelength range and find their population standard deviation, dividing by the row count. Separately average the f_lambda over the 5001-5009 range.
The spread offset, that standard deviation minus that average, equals -26.5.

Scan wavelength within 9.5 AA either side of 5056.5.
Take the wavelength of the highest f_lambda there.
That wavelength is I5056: 5064.03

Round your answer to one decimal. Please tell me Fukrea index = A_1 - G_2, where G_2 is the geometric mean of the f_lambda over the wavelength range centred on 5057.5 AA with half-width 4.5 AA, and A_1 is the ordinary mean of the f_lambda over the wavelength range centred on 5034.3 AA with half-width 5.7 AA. -0.2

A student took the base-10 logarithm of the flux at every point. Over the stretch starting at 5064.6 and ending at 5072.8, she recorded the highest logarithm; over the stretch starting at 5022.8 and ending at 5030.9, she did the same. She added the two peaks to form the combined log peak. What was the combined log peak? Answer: 3.00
